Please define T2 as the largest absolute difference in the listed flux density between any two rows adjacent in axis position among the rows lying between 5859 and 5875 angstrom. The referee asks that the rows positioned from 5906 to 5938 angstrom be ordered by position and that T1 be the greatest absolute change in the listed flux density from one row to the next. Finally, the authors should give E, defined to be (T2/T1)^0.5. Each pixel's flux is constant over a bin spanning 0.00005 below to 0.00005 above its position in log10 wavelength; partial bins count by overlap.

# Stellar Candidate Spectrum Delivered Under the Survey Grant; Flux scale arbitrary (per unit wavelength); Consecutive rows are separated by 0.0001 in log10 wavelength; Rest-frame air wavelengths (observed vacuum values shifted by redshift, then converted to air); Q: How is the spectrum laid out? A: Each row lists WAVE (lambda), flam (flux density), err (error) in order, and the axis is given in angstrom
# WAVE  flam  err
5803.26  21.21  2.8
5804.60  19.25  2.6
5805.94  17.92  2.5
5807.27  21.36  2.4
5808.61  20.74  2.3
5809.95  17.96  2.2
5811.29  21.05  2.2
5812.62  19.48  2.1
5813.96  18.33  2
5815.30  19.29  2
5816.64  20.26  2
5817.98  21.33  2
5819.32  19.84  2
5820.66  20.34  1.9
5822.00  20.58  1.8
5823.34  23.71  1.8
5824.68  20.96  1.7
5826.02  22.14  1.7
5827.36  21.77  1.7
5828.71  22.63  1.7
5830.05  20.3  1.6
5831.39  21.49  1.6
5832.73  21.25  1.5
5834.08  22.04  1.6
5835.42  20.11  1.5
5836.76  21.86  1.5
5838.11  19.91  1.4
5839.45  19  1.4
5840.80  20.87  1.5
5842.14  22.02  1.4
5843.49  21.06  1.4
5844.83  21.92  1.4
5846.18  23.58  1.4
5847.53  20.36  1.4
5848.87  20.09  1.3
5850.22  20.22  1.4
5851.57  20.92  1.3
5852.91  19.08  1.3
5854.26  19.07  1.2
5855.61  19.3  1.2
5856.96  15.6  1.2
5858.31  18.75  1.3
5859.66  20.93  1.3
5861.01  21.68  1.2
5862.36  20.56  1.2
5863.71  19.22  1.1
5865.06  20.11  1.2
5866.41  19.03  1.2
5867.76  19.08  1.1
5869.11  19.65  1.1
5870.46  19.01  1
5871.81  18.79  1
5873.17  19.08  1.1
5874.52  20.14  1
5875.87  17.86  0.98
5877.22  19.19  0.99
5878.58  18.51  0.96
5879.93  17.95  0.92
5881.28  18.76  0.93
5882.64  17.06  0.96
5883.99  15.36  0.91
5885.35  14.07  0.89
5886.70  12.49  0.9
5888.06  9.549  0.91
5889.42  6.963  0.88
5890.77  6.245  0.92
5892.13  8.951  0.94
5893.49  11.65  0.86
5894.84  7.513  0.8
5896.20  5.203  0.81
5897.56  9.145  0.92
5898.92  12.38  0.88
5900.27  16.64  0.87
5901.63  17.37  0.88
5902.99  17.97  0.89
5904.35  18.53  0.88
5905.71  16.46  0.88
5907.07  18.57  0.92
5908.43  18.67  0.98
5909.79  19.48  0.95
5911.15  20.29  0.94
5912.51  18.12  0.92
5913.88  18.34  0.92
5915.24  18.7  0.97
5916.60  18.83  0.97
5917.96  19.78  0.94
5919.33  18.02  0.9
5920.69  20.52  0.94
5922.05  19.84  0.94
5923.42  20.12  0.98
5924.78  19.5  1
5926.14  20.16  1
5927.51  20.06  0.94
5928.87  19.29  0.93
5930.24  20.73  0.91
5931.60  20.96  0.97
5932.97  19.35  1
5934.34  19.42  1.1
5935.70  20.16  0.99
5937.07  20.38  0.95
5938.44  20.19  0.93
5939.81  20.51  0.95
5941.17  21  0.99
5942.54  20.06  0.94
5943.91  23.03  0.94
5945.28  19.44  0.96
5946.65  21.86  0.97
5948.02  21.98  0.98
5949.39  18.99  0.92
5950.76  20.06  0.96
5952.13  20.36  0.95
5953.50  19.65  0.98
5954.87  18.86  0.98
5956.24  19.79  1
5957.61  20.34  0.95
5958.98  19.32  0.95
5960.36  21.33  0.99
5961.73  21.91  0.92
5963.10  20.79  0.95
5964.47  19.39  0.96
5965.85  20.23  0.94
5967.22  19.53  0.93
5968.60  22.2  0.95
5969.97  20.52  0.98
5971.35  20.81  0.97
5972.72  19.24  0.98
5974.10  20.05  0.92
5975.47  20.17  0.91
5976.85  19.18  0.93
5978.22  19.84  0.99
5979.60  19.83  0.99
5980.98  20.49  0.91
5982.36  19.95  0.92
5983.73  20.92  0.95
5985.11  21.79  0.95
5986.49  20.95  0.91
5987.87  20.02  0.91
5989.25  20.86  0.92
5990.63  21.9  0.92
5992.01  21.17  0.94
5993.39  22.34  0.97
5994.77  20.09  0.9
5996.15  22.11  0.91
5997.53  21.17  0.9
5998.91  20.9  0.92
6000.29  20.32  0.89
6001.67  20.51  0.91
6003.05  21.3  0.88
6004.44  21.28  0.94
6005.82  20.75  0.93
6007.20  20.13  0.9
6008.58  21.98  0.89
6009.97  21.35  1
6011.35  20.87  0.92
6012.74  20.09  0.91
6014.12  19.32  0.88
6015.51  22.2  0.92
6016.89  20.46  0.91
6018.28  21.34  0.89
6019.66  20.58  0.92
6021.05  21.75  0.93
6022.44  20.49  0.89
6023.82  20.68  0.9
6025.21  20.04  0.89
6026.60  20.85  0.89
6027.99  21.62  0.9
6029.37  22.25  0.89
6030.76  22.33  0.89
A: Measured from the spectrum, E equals 0.73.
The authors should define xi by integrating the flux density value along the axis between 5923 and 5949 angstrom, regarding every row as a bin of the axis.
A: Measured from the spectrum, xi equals 531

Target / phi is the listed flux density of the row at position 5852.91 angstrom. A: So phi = 19.08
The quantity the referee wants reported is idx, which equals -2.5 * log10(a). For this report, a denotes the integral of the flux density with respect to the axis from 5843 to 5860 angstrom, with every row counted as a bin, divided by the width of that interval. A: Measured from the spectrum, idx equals -3.25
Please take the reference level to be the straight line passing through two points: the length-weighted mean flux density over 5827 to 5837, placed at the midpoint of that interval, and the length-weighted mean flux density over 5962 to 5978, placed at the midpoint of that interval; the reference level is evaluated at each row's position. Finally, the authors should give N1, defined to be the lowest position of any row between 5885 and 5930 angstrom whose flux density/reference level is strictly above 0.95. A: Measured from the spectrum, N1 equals 5911.15 angstrom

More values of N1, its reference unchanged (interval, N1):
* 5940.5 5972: 5941.17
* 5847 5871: 5847.53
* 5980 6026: 5980.98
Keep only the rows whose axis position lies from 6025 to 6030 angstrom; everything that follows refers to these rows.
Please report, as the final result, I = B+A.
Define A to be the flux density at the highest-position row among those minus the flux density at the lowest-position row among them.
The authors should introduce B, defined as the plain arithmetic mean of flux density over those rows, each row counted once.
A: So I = 23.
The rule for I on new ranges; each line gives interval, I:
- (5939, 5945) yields 24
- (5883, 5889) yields 7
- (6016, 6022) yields 22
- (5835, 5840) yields 19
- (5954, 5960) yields 20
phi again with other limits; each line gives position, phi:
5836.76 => 21.86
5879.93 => 17.95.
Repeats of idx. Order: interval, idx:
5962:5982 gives -3.26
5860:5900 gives -2.97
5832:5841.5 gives -3.29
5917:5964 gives -3.26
